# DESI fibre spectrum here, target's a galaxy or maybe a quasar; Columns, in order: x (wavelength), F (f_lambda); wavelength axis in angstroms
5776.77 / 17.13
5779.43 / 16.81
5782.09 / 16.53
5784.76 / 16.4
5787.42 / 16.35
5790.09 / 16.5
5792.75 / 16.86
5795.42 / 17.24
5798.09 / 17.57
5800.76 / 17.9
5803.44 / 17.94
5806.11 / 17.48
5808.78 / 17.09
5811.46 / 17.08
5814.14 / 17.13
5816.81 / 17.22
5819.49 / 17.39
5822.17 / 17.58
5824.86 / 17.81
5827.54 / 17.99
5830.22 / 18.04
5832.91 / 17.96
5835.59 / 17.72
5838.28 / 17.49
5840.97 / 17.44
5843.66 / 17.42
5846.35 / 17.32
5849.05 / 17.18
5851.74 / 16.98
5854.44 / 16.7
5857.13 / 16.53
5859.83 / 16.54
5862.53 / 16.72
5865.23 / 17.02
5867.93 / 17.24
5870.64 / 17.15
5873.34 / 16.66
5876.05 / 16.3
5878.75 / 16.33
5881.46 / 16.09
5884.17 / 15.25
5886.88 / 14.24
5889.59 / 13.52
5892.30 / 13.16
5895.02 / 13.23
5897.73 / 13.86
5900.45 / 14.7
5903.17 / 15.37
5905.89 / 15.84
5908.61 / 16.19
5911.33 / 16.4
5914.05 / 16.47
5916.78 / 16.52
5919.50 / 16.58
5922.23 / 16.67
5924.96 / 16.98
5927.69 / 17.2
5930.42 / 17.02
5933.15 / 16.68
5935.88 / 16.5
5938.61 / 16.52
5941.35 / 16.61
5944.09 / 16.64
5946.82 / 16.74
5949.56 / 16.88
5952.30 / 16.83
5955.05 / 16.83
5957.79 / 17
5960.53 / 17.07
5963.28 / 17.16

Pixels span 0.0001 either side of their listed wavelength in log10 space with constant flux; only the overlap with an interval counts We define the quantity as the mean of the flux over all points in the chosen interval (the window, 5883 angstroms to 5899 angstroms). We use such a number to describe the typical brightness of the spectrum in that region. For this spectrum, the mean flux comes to 13.9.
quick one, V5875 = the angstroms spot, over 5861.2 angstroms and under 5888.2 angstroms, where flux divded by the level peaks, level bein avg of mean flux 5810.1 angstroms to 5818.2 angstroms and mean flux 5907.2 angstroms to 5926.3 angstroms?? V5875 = 5867.93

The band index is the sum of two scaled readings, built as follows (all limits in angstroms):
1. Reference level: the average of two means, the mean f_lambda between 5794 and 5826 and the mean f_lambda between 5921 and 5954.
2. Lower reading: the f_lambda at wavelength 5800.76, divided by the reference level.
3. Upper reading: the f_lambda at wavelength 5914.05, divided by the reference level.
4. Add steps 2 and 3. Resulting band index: 2.01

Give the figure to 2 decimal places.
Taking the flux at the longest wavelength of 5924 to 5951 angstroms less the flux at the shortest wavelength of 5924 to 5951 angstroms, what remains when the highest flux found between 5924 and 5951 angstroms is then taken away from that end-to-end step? -17.30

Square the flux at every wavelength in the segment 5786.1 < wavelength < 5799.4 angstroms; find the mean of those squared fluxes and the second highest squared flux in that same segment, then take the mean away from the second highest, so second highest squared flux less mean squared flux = 11.3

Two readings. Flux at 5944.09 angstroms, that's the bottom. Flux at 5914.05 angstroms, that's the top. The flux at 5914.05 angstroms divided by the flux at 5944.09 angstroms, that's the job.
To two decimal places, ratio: 0.99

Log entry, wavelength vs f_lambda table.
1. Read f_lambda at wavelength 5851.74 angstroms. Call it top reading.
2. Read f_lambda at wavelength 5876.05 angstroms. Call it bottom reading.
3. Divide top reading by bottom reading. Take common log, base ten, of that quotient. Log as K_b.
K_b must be 0.018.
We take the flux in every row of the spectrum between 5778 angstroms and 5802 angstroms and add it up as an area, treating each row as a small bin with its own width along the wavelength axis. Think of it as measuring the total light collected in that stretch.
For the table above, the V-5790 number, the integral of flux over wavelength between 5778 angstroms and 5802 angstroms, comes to 406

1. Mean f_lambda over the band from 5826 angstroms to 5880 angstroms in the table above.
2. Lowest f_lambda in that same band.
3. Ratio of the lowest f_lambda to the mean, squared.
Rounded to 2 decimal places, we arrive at 0.90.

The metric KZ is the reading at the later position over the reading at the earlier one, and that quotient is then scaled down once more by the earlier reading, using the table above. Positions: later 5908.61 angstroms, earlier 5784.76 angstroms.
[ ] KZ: 0.060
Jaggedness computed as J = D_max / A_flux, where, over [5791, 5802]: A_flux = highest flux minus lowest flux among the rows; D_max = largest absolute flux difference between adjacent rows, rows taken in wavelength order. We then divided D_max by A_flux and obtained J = 0.37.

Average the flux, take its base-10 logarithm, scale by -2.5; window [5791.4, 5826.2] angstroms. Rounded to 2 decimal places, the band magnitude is -3.10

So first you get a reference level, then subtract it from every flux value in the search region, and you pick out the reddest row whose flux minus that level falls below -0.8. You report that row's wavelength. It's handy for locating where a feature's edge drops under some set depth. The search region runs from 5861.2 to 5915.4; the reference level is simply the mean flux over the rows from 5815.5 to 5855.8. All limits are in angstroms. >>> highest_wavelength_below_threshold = 5914.05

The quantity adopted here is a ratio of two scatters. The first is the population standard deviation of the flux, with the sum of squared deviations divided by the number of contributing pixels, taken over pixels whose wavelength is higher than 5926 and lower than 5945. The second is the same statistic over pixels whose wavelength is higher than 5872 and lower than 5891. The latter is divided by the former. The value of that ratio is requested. 4.49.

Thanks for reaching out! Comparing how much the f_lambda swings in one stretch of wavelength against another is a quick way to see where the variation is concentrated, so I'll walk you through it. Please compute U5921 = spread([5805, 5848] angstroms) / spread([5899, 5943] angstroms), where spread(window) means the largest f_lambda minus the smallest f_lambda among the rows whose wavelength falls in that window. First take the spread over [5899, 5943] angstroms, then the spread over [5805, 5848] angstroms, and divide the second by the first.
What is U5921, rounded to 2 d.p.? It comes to 0.38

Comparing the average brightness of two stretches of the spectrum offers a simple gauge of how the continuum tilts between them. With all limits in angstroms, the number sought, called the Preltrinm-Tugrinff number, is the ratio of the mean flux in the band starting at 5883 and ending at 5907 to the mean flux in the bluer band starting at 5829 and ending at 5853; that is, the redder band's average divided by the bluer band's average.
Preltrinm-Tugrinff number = 0.82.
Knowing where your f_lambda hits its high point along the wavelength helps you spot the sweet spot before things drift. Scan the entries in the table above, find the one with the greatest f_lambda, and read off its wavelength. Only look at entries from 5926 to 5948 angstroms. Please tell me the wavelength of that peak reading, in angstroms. 5927.69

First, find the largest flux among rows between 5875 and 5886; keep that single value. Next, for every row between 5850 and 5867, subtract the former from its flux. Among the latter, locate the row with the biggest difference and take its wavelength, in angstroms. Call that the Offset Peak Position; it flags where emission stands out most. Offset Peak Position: 5865.23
